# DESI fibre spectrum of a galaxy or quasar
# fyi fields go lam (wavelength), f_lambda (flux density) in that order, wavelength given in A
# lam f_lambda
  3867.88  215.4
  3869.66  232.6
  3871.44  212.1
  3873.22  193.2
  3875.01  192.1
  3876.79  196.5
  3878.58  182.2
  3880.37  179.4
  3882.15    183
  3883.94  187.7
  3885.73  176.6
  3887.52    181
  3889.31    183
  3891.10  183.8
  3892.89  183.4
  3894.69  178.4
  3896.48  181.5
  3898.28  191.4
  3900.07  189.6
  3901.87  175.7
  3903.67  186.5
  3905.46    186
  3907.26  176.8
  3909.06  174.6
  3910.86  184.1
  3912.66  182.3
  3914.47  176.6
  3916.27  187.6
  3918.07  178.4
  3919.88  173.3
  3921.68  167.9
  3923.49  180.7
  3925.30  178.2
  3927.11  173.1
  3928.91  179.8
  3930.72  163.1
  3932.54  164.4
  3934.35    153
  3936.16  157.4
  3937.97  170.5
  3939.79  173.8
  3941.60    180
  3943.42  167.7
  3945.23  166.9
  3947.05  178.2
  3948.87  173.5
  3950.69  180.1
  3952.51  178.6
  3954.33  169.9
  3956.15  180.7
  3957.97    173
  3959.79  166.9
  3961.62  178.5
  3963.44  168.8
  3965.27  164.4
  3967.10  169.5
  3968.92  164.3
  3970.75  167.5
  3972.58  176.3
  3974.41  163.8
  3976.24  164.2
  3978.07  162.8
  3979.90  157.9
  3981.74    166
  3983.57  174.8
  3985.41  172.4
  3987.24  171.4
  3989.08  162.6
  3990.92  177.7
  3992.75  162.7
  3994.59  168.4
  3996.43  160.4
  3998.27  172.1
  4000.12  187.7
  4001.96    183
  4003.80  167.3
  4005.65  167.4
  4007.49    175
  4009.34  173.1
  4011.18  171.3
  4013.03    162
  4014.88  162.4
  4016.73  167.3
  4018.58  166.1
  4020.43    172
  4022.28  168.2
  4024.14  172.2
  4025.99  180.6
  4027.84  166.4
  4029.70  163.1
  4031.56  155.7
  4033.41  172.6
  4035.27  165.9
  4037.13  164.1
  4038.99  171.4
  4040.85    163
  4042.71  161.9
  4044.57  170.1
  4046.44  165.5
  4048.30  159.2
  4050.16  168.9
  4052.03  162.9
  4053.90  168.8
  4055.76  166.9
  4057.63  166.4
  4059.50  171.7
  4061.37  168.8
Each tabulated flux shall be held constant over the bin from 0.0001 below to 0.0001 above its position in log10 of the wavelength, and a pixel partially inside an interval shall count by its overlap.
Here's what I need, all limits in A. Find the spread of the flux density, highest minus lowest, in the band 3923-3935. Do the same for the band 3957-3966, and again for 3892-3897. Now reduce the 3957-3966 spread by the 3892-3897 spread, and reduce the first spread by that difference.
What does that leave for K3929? 19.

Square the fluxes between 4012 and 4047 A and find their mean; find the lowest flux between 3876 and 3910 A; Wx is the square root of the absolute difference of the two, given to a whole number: 166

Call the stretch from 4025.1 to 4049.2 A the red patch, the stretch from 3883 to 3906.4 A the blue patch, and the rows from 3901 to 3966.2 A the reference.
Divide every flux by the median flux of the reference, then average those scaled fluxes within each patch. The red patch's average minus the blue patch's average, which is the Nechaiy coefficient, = -0.10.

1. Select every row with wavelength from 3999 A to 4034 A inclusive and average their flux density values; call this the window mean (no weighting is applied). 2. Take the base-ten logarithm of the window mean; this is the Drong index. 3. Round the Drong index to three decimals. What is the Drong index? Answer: 2.231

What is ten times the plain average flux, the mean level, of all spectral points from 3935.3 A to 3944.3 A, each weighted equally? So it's 1699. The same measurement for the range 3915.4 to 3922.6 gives 1768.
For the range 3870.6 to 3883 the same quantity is 1912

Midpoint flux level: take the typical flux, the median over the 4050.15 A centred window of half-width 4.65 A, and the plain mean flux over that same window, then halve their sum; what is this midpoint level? 165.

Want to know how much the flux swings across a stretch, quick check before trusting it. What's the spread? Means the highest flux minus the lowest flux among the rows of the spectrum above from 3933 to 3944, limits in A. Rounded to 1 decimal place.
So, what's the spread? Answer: 27.0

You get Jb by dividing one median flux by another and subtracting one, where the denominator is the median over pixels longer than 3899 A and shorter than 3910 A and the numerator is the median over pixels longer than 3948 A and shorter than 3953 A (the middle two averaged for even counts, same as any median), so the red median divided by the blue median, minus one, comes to -0.015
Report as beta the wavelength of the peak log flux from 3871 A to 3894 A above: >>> 3871.44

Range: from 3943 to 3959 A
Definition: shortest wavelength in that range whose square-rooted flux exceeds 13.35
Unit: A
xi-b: 3950.69 A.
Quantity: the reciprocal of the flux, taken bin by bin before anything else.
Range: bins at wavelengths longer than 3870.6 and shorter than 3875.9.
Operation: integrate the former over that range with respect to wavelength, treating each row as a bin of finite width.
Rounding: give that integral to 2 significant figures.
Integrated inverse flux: 0.027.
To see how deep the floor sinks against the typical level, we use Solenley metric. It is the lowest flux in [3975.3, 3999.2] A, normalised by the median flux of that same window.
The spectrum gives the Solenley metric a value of 0.95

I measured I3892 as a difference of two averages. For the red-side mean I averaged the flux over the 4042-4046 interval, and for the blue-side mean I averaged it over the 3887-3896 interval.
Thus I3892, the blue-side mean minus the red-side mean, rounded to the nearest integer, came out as 16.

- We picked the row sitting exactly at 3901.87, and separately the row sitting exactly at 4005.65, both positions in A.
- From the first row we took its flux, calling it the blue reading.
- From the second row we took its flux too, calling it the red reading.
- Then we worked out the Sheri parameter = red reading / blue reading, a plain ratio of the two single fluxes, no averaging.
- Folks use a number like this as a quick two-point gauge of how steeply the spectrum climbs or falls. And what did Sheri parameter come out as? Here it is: 0.95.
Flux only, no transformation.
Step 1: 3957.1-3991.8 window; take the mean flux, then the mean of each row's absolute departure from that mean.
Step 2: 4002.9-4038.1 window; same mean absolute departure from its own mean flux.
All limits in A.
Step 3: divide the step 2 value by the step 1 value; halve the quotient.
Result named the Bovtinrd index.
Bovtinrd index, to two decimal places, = 0.45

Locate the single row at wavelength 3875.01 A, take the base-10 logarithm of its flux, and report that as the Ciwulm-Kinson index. 2.28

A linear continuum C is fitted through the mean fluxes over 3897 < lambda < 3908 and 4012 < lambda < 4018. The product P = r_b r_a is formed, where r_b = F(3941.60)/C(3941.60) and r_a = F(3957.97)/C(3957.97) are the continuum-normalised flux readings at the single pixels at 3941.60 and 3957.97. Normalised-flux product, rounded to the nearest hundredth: 1.01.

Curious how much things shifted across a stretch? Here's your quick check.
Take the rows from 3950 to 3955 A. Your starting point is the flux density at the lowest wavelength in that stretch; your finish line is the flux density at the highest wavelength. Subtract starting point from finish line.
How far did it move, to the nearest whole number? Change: -10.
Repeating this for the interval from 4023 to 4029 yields -6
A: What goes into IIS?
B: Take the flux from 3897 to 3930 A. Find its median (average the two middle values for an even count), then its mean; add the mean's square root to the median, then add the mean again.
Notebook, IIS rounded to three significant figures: 373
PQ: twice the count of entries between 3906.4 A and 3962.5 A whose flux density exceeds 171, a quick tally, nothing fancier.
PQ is 42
